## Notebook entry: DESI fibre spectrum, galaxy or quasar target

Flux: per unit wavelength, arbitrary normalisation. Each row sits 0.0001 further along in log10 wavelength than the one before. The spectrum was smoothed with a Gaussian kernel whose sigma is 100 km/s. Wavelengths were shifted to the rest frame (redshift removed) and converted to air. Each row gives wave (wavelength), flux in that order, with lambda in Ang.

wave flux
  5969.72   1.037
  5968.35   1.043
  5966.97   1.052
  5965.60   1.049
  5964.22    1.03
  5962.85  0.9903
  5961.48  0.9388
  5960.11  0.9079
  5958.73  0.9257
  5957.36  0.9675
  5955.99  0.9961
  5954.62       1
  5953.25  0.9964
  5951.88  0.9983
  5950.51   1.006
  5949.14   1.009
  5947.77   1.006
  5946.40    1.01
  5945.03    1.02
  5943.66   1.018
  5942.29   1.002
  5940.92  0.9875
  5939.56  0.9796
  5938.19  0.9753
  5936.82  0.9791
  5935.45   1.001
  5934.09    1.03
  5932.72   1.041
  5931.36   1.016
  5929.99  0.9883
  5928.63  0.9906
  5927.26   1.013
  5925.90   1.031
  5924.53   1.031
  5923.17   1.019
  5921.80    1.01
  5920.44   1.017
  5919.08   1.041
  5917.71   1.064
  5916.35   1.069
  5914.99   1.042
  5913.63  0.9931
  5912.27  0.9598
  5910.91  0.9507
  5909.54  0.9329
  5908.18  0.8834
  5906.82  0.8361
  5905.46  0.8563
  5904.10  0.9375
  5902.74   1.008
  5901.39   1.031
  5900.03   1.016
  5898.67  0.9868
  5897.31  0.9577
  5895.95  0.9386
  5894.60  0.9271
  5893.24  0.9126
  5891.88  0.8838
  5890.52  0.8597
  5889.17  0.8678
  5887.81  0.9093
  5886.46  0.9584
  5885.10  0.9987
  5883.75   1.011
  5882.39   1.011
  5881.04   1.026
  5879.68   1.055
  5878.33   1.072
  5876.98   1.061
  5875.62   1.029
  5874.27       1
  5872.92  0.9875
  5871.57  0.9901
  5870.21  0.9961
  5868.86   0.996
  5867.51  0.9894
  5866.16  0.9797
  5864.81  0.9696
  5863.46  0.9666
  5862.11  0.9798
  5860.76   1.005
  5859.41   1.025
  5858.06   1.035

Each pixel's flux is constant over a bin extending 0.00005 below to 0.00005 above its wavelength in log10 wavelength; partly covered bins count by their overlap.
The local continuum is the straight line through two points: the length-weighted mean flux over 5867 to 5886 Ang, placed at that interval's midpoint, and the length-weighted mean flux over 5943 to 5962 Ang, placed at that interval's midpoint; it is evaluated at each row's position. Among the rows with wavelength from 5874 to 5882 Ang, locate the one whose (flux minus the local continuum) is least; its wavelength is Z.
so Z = 5874.27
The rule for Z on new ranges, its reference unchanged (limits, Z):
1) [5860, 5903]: 5890.52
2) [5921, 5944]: 5938.19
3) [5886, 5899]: 5890.52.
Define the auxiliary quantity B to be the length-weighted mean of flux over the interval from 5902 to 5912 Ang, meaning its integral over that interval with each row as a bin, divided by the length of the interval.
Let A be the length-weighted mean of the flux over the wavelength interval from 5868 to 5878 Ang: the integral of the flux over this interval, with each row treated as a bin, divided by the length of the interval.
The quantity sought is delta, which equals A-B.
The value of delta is 0.09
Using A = 1.01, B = 0.92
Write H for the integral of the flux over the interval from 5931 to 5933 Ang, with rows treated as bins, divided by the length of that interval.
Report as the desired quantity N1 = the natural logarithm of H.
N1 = 0.031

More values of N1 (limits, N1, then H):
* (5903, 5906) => -0.090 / 0.914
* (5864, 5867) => -0.025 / 0.976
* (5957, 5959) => -0.053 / 0.948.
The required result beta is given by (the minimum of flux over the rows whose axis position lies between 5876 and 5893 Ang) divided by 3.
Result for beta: 0.287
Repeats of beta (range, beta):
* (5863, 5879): 0.322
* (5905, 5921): 0.279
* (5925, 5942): 0.325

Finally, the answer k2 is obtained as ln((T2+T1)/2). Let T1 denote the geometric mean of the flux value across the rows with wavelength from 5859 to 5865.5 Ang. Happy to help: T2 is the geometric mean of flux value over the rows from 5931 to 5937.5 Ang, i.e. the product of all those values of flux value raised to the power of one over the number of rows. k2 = 0.001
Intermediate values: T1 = 0.99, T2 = 1.01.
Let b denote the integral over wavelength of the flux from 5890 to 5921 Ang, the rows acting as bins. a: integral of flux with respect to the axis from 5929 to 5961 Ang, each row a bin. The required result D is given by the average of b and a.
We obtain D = 30.8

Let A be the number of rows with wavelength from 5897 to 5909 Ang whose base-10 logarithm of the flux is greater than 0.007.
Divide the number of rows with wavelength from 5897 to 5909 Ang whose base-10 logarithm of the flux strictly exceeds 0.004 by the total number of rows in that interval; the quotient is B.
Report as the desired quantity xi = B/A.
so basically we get 0.22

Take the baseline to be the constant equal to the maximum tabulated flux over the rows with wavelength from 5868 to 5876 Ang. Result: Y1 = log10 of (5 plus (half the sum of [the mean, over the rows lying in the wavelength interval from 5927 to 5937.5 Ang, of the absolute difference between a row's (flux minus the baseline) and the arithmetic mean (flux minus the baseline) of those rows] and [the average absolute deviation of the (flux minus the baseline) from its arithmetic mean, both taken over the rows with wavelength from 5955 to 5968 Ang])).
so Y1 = 0.702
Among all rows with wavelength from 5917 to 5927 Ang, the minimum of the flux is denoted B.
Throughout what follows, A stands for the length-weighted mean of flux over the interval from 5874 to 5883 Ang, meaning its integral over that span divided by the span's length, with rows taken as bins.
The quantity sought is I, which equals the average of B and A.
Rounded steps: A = 1.04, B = 1.01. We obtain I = 1.024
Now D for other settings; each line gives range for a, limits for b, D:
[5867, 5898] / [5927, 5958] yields 30.6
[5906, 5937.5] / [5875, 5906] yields 30.7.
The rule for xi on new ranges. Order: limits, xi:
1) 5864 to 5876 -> 0.11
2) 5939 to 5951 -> 0.17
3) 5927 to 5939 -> 0.22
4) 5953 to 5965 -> 0.11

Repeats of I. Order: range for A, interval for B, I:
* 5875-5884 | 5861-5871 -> 1.002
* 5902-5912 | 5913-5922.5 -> 0.955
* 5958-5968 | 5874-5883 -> 0.993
